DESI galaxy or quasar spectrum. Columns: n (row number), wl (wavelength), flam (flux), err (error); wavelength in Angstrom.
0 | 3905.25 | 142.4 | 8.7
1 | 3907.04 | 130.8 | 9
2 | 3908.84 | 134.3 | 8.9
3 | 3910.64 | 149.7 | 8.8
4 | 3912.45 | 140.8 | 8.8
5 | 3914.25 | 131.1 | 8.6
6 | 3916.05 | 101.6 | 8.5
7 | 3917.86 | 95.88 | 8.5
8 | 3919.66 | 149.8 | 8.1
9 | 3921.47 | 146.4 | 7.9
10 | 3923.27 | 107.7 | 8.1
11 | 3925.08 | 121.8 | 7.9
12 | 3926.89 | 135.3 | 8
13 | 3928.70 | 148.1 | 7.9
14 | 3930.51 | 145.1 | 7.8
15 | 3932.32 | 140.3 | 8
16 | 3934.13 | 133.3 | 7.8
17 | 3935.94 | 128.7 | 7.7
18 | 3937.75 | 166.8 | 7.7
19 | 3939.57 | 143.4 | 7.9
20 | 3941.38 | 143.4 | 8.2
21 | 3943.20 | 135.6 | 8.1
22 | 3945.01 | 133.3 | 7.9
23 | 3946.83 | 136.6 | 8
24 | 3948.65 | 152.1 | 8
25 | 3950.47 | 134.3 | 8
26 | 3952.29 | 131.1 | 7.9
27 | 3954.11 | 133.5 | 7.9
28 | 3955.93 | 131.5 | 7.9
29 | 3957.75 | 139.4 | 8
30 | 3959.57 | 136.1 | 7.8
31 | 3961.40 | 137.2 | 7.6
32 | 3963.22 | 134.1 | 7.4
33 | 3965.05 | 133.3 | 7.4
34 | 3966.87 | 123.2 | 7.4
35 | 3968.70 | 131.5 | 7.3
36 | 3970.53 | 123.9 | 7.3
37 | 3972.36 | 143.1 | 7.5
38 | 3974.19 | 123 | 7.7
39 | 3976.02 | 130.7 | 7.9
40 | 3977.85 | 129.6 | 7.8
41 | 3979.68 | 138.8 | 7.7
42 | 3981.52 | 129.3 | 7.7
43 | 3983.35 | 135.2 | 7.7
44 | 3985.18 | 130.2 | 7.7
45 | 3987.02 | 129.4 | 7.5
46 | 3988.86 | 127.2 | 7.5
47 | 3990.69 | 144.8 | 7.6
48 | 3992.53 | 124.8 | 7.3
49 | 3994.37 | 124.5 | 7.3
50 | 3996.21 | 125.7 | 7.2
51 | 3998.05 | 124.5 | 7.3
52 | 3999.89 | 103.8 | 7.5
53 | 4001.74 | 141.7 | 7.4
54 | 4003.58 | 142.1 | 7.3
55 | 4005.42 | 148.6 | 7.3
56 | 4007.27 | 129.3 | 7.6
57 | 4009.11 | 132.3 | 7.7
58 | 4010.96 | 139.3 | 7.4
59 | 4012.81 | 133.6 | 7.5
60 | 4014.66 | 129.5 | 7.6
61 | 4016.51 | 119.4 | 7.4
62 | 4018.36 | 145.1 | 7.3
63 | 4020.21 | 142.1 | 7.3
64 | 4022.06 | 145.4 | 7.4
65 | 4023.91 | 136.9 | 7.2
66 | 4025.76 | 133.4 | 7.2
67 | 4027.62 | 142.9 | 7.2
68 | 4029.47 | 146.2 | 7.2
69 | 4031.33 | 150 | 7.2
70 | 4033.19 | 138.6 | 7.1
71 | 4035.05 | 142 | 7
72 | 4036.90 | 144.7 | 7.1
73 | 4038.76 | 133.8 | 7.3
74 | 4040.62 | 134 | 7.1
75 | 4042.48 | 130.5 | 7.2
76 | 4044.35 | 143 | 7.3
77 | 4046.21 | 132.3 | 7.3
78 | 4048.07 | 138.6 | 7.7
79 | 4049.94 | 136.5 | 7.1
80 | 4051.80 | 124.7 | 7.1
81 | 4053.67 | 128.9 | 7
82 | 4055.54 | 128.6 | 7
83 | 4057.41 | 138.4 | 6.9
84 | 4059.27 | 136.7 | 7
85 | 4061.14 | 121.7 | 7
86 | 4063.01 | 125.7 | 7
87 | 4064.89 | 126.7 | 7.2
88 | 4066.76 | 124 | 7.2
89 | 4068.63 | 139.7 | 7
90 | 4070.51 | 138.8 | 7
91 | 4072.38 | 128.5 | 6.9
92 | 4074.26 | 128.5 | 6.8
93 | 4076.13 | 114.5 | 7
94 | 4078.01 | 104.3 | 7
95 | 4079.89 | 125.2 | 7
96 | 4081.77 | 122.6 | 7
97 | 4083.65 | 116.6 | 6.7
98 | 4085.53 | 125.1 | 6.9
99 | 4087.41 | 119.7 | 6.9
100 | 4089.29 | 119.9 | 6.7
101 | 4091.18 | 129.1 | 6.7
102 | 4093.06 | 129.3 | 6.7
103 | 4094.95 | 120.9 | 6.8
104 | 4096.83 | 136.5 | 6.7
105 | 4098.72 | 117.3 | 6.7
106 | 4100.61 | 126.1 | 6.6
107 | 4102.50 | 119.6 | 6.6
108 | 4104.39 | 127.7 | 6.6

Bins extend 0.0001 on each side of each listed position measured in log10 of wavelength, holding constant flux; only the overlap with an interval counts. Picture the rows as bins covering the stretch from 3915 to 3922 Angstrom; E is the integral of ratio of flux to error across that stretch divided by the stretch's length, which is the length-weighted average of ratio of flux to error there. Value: 14.9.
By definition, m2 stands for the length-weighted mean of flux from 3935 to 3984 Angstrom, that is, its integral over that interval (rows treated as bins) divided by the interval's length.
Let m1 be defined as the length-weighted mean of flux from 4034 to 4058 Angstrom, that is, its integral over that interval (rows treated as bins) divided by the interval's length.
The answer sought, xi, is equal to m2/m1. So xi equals 1.00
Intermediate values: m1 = 135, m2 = 135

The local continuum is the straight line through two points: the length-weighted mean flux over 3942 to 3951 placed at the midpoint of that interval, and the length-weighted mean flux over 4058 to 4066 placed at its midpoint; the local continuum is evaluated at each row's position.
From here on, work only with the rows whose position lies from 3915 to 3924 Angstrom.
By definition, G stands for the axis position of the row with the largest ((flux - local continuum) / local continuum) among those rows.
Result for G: 3919.66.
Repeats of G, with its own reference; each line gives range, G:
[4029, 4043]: 4031.33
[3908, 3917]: 3910.64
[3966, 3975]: 3972.36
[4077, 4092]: 4091.18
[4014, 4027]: 4022.06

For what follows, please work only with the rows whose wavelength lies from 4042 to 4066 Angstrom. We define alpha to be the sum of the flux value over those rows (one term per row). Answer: 1712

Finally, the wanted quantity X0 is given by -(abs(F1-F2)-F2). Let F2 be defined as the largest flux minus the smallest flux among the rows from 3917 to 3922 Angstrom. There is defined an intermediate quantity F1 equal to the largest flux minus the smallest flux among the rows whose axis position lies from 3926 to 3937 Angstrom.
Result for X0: 19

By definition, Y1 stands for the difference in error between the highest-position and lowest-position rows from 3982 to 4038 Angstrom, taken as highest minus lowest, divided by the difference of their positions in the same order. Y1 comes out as -0.011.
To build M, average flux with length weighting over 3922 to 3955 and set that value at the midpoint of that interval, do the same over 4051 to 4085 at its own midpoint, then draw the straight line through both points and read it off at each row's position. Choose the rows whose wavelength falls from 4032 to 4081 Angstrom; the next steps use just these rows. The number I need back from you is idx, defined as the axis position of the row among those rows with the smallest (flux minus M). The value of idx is 4078.01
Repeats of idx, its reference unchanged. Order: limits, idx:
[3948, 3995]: 3966.87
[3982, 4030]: 3999.89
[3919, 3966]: 3923.27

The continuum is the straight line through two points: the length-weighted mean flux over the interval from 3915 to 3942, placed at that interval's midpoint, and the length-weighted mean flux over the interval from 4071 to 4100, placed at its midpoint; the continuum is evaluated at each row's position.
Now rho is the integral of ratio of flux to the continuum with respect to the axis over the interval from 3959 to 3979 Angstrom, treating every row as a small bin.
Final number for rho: 20.1 Angstrom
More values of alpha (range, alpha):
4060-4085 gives 1617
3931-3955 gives 1812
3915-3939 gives 1721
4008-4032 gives 1796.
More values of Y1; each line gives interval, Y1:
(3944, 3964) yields -0.027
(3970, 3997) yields -0.004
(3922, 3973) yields -0.012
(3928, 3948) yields 0.006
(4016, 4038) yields -0.015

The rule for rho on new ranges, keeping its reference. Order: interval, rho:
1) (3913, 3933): 19.3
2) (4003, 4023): 21.4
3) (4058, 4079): 21.4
